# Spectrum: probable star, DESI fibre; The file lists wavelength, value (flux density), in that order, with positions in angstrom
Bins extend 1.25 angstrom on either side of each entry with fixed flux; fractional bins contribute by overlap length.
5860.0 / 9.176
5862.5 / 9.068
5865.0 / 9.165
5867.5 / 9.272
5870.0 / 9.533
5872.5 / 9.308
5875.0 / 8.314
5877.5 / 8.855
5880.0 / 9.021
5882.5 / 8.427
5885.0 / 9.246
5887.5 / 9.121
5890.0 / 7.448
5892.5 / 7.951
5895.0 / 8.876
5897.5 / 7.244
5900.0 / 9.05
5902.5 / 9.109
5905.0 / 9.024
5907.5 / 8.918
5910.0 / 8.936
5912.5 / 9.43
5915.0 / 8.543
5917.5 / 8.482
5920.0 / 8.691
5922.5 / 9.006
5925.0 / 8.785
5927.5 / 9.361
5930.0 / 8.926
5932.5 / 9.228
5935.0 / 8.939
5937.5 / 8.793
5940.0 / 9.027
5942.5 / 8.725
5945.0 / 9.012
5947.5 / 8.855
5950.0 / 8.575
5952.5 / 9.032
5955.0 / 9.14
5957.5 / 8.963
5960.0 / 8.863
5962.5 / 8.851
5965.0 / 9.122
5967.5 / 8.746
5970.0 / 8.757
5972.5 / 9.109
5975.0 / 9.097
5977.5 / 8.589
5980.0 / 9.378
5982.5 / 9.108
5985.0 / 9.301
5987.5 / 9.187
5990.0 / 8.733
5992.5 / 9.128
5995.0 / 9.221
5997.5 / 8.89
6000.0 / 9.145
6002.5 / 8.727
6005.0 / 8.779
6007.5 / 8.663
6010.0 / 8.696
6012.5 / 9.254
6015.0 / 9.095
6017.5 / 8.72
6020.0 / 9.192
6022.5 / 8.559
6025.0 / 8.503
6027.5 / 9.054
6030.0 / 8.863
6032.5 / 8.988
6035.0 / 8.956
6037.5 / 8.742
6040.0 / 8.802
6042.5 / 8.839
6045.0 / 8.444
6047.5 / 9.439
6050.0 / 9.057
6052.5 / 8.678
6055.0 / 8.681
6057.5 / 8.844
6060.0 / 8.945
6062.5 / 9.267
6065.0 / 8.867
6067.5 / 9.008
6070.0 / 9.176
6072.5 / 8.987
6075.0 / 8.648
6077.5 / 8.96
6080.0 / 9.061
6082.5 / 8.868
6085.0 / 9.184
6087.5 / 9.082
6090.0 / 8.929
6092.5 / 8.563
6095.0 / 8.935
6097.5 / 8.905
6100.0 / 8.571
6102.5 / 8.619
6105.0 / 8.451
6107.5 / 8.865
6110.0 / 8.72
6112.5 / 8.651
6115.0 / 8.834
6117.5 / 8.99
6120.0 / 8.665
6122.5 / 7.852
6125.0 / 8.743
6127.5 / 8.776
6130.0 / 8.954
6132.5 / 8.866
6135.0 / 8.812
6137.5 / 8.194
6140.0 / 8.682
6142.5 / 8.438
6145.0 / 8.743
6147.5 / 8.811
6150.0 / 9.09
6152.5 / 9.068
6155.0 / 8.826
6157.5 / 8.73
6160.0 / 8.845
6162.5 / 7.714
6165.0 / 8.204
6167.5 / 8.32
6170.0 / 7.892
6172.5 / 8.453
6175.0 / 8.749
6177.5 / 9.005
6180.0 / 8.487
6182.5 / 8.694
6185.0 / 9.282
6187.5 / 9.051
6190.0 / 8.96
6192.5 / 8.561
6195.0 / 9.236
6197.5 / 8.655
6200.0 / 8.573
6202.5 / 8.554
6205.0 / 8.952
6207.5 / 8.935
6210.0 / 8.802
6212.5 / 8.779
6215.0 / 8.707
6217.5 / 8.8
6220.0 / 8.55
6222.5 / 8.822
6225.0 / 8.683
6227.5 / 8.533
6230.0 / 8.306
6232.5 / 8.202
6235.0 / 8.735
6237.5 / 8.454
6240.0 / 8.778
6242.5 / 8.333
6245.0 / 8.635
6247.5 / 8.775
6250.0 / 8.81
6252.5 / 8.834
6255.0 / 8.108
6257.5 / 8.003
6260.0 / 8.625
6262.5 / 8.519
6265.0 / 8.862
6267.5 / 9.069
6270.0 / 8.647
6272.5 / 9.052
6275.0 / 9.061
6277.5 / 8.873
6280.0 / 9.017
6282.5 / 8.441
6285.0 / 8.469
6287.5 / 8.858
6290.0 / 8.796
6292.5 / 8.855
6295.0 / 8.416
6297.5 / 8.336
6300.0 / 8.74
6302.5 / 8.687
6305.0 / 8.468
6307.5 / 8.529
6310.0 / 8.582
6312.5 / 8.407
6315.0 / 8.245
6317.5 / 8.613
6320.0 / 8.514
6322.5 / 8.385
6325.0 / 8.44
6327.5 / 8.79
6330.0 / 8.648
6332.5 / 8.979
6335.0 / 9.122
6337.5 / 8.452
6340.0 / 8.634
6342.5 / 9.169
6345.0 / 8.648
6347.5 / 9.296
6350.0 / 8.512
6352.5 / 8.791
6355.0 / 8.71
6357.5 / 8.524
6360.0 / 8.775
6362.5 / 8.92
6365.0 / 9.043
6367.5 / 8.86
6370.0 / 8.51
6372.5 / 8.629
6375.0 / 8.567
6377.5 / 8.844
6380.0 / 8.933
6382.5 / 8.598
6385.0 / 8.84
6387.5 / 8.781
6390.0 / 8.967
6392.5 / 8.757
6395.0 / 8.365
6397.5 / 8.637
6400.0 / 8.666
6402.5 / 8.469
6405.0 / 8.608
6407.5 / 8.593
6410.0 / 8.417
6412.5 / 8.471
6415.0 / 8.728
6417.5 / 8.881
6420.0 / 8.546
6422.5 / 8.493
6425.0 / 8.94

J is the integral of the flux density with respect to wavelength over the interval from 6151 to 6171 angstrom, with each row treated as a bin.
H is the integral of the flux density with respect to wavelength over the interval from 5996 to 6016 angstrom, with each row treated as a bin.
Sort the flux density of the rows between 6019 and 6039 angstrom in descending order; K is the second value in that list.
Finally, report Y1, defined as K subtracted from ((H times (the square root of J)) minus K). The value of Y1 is 2300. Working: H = 178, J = 169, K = 9.054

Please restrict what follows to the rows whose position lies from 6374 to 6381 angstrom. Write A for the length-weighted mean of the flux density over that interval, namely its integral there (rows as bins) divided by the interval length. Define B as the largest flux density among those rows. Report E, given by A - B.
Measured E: -0.15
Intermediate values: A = 8.78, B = 8.933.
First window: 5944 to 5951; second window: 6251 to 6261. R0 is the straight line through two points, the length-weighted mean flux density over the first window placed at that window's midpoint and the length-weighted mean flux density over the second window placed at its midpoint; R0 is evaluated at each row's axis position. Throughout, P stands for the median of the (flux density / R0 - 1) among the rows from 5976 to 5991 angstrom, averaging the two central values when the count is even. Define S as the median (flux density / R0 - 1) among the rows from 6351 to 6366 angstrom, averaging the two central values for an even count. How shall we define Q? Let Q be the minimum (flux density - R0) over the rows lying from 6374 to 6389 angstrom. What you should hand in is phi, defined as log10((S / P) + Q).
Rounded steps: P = 0.044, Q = 0.33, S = 0.063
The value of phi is 0.2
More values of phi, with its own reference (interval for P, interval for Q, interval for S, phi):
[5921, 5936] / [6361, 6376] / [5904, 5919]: -0.1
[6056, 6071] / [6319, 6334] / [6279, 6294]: 0.2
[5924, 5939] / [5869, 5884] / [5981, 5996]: 0.6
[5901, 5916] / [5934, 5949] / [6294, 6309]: 0.2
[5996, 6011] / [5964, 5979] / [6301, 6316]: 1.1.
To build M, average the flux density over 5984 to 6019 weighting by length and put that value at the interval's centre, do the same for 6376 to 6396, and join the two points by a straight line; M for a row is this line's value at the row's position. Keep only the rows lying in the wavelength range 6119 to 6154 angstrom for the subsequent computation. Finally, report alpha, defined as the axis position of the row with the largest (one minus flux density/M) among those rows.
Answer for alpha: 6122.5 angstrom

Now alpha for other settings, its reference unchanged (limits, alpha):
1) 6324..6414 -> 6395.0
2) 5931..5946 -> 5942.5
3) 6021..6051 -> 6045.0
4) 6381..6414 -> 6395.0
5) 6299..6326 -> 6315.0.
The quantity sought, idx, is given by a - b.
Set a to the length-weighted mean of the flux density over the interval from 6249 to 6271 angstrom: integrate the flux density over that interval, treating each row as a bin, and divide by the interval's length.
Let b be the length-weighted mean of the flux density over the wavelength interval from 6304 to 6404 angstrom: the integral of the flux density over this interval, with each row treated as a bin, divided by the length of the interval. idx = -0.08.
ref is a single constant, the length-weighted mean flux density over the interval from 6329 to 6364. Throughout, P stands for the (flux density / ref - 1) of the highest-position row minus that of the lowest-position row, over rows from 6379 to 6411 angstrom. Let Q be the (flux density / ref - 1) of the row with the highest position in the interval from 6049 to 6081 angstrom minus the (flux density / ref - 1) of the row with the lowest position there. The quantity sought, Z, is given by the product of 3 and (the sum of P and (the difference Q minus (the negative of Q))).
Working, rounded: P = -0.059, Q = 0.000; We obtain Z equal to -0.17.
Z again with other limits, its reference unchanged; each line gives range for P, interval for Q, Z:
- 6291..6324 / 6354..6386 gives -0.07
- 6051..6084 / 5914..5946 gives 0.38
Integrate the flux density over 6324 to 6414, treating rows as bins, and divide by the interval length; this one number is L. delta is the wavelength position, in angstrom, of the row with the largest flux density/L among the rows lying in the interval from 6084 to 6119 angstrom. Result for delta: 6085.0 angstrom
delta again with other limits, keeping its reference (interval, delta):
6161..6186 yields 6185.0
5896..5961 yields 5912.5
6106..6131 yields 6117.5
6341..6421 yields 6347.5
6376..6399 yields 6390.0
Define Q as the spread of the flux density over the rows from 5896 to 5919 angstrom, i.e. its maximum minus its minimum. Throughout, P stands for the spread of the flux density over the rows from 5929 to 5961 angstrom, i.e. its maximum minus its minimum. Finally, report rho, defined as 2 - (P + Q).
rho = -0.8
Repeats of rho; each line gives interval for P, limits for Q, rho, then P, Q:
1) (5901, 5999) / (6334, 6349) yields 0.2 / 0.9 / 0.84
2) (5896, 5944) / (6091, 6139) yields -1.3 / 2.2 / 1.14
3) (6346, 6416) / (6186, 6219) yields 0.4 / 0.9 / 0.68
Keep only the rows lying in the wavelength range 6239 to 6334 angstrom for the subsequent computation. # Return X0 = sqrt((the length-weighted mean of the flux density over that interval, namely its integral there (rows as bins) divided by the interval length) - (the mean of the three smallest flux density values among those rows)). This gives 0.7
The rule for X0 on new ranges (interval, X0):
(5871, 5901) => 1.0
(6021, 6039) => 0.5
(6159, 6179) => 0.7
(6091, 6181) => 0.9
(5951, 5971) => 0.4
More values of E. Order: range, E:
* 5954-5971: -0.22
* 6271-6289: -0.24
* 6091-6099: -0.14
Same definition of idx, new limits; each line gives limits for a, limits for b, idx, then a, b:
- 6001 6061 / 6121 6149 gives 0.23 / 8.86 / 8.63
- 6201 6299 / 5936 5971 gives -0.23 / 8.67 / 8.89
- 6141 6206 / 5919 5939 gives -0.28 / 8.69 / 8.97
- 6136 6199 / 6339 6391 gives -0.12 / 8.67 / 8.79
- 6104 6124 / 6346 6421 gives -0.08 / 8.63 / 8.71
